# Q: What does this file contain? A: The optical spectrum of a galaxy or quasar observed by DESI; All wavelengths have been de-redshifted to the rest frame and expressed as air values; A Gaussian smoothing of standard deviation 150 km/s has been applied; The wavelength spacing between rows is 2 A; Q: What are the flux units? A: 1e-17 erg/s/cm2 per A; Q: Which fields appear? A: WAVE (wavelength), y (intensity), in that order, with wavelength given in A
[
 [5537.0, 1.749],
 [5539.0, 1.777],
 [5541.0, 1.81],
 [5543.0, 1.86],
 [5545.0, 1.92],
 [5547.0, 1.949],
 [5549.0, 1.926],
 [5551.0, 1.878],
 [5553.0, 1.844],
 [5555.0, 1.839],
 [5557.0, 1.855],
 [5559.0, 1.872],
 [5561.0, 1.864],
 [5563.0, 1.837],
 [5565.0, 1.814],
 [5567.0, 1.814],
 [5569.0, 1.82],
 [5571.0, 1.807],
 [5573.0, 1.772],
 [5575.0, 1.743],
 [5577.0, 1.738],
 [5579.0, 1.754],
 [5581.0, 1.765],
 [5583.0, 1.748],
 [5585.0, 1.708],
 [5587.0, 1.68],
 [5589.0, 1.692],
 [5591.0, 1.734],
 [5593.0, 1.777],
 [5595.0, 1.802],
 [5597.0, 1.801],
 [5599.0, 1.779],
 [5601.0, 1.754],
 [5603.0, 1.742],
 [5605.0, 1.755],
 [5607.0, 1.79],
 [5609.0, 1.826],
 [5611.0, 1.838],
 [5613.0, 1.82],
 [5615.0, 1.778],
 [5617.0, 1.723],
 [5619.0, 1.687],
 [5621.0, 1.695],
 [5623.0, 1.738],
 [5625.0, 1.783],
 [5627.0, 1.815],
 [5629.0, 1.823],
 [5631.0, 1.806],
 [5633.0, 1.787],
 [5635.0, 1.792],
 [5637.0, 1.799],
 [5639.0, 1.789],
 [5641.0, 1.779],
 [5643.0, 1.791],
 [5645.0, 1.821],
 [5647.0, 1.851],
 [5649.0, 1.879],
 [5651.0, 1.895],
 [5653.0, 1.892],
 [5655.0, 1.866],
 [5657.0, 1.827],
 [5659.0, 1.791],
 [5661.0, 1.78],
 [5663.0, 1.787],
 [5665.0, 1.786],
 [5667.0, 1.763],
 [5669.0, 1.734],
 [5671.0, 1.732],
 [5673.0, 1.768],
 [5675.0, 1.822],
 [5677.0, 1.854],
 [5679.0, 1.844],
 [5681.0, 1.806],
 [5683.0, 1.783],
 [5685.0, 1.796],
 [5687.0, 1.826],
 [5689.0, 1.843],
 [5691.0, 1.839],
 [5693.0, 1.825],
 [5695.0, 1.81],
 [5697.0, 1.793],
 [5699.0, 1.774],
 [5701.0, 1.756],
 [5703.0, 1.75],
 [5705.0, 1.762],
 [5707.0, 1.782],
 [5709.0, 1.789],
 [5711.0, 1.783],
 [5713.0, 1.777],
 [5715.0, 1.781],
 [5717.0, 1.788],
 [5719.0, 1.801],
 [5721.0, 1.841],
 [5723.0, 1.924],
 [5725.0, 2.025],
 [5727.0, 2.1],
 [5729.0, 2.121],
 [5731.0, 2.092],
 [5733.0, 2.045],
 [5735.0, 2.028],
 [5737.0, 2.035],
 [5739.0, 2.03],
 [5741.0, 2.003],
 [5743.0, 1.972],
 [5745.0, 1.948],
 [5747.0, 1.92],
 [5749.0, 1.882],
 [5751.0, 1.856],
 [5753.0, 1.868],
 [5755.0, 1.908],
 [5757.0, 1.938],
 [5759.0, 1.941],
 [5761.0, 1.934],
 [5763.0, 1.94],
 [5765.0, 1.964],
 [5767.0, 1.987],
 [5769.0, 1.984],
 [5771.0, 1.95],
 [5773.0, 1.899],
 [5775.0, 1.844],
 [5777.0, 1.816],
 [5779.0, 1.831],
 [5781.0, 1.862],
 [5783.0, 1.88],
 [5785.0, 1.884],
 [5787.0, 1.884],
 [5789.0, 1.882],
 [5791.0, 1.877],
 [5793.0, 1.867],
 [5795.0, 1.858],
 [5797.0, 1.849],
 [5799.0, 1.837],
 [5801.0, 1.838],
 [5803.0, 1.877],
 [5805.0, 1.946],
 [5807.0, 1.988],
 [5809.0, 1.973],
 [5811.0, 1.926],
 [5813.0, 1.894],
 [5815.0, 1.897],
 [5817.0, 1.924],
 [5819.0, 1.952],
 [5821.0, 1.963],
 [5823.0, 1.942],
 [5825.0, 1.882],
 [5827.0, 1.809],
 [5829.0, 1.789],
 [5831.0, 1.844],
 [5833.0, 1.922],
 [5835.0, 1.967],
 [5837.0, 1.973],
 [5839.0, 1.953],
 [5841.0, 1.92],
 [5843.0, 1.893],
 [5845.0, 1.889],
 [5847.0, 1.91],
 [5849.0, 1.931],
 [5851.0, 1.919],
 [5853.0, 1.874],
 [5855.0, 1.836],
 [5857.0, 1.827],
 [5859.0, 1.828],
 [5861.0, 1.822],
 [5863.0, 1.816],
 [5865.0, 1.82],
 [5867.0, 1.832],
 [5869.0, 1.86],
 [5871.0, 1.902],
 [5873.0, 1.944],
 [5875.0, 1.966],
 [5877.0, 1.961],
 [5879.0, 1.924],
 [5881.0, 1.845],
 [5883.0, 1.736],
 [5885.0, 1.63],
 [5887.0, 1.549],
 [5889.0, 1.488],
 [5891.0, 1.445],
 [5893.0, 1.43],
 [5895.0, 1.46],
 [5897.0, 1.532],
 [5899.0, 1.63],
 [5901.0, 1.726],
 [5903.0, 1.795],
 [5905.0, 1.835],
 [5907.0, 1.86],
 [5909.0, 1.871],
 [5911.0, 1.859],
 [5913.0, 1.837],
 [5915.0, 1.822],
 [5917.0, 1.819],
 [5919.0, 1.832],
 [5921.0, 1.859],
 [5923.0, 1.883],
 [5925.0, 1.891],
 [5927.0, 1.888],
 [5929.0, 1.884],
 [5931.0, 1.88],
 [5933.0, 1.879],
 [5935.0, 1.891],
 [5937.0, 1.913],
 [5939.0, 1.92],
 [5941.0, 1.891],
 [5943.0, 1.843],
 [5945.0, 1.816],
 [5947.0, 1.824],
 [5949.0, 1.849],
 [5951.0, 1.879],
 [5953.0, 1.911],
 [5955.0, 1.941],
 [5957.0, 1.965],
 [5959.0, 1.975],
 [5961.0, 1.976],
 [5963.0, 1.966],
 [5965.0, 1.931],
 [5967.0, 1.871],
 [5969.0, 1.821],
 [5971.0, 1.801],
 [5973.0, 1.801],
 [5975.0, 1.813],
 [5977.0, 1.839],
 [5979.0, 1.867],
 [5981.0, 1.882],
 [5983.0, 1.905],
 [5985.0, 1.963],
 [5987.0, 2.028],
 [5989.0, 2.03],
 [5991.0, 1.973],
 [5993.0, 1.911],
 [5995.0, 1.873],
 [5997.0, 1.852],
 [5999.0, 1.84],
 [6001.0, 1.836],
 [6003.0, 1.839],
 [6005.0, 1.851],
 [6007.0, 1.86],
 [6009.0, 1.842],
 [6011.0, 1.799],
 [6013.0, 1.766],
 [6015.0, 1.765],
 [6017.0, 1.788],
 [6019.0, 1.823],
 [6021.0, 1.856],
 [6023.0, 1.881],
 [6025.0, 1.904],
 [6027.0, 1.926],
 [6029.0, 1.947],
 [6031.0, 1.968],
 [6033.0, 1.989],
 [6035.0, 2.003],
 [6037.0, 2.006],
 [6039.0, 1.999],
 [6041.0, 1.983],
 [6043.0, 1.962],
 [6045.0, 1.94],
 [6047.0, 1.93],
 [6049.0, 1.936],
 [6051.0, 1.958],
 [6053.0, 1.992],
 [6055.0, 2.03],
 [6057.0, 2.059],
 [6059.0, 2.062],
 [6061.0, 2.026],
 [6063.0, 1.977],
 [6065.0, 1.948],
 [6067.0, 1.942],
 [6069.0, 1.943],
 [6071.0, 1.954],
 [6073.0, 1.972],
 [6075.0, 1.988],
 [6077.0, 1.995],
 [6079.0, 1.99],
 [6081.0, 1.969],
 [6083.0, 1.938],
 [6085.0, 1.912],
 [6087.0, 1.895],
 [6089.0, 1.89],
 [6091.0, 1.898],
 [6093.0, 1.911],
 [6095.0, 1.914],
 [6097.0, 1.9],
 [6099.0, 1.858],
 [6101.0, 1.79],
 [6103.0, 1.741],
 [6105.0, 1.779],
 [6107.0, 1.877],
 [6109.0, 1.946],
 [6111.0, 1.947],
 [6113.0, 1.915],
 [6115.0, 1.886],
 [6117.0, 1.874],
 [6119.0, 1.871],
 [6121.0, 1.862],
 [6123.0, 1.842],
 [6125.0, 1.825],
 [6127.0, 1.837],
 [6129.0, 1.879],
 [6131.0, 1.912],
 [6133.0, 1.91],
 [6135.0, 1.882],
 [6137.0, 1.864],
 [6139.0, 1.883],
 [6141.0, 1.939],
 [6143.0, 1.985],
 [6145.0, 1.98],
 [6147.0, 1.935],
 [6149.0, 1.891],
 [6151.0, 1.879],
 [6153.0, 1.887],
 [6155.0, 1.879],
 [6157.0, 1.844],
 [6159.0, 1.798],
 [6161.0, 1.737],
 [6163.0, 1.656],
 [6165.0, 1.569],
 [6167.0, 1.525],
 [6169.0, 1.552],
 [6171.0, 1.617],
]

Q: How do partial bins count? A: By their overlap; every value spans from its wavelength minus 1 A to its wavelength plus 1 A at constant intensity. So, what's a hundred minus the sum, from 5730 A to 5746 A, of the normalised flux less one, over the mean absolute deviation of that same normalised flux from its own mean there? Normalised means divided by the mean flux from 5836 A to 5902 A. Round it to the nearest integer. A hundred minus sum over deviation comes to 45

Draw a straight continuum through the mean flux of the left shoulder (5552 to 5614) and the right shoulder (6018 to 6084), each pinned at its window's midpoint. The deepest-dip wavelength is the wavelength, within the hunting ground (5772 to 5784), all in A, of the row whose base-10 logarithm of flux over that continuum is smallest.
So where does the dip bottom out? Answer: 5777.0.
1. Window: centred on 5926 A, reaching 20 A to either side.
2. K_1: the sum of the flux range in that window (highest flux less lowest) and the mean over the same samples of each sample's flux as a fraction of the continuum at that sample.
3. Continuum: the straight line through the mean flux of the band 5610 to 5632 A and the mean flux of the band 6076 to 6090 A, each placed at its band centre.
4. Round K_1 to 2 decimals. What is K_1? 1.09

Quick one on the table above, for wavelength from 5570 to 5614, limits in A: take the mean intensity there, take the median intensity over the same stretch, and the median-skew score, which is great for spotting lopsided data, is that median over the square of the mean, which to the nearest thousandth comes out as 0.565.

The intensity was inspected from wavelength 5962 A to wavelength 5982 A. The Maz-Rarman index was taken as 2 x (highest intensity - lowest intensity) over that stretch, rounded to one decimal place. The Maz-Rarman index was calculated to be 0.3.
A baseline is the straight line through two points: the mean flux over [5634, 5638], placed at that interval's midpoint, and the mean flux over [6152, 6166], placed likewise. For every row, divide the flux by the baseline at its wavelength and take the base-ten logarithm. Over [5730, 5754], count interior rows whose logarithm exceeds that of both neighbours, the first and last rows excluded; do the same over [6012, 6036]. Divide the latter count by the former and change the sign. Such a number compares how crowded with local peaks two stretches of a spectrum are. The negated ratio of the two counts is 0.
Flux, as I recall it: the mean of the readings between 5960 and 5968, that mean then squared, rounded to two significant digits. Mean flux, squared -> 3.7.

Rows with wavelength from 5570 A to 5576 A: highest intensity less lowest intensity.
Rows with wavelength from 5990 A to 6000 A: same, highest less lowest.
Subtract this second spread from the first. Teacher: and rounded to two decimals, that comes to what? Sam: -0.07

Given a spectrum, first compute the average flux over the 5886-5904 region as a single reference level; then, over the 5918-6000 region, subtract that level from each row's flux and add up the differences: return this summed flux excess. 13.5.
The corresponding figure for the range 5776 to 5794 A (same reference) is 2.7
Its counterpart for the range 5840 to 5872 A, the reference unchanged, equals 4.9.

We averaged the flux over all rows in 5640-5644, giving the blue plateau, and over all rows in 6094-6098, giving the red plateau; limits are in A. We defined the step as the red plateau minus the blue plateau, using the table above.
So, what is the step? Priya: 0.12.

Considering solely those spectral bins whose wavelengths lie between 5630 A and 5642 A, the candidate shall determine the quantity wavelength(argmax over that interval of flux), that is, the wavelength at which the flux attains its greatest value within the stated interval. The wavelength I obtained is 5631.0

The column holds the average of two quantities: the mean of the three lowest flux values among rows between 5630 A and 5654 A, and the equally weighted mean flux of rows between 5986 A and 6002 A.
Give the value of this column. 1.85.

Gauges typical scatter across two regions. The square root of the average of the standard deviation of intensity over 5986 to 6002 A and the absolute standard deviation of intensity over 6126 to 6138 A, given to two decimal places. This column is 0.23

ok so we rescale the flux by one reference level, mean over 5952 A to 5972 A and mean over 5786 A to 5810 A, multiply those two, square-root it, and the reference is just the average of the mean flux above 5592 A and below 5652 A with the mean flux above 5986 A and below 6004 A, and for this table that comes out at 1.03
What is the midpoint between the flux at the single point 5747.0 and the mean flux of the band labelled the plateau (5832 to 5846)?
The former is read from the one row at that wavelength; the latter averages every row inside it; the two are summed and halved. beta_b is 1.93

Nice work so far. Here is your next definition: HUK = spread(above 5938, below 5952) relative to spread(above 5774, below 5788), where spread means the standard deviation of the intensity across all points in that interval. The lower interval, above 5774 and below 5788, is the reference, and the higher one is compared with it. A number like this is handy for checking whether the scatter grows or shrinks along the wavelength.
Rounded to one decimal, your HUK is 1.4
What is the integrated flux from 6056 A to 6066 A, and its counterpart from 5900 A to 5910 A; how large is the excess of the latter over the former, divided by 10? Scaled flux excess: -0.20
